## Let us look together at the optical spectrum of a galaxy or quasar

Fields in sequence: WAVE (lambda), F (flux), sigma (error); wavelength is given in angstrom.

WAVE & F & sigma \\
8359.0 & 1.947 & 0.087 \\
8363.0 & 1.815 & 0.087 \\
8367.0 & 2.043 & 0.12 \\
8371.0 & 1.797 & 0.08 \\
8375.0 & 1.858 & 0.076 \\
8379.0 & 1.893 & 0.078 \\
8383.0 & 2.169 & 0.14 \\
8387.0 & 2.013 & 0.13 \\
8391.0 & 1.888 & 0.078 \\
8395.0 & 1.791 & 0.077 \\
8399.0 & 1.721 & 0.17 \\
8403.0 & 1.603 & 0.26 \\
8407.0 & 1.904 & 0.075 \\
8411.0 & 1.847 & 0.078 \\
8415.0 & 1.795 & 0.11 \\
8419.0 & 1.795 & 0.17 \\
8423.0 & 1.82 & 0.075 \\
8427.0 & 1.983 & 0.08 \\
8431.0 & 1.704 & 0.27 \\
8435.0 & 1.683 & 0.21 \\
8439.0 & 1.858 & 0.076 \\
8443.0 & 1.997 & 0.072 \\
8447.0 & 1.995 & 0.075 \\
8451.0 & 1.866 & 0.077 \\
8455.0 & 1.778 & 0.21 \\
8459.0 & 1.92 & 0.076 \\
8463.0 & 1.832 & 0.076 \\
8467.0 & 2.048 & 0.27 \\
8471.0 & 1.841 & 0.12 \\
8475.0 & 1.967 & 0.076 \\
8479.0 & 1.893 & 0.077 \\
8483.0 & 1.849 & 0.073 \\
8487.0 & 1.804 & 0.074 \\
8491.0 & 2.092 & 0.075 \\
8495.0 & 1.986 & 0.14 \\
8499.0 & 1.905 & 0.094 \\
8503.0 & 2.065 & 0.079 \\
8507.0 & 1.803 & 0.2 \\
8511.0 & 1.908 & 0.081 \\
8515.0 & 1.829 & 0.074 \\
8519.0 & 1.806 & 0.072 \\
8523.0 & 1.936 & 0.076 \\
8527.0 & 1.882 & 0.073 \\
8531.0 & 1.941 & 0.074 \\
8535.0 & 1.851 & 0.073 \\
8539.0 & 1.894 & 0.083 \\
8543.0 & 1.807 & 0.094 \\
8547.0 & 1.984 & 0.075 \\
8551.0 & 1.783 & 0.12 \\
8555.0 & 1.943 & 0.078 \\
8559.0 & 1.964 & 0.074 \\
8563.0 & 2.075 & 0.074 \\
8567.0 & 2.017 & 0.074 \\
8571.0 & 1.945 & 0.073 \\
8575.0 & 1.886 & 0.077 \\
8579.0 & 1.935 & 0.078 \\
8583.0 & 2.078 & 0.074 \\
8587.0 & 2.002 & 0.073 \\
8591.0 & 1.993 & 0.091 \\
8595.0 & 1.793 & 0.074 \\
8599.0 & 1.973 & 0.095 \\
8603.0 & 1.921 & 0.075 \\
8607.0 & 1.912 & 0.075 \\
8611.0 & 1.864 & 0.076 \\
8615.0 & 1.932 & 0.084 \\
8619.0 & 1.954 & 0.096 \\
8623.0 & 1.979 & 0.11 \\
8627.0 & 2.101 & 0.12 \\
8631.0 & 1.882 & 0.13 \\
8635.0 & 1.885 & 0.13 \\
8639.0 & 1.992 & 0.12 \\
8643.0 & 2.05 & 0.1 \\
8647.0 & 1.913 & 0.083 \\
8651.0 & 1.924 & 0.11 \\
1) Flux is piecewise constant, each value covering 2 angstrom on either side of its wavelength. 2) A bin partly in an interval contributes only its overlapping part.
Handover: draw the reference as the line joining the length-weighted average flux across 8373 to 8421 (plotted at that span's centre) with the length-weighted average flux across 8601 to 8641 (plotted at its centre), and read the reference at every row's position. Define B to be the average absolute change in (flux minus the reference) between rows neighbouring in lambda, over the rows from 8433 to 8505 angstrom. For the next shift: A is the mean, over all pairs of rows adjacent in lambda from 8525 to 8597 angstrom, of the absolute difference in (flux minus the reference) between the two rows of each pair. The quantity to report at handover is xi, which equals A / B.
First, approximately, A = 0.095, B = 0.124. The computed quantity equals 0.76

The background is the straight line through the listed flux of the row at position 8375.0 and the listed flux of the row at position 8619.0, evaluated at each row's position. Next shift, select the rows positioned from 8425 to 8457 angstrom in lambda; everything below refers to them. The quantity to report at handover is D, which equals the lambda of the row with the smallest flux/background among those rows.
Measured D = 8435.0 angstrom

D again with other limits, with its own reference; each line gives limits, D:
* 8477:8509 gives 8507.0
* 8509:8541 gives 8519.0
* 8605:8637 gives 8611.0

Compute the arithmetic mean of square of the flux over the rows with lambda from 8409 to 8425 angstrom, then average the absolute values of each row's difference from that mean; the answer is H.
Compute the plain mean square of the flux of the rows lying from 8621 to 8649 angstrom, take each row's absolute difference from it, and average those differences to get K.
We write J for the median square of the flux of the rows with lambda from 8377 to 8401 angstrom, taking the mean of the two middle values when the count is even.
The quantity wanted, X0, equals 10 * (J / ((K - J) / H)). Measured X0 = -0.8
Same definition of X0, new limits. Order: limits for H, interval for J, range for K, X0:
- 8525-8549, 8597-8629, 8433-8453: -1.9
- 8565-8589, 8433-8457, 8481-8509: -2.5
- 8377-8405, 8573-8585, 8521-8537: -5.4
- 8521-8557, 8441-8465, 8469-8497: -2.2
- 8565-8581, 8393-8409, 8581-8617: -1.5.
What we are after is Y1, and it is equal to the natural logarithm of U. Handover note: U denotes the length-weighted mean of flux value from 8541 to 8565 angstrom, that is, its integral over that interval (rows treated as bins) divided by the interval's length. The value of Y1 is 0.66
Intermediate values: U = 1.93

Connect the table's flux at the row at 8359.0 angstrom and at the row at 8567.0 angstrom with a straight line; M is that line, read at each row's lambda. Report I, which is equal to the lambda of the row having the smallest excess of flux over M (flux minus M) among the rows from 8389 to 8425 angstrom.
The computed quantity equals 8403.0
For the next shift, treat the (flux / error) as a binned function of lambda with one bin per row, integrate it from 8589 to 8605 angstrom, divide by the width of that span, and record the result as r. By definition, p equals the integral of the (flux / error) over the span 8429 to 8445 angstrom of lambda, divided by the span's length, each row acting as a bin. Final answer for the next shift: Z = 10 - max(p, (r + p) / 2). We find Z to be -9.9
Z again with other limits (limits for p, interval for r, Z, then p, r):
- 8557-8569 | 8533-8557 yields -17.3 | 27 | 22.3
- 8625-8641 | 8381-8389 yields -5.8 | 16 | 15.5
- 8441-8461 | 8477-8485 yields -13.7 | 22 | 25.0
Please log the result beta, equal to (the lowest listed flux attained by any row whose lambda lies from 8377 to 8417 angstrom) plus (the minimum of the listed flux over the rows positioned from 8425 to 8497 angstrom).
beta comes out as 3.29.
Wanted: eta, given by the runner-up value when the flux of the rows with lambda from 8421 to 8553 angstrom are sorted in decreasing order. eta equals 2.065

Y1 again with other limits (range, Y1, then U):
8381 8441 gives 0.61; 1.84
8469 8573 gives 0.65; 1.91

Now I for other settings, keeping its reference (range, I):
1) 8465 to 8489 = 8487.0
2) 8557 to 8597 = 8595.0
